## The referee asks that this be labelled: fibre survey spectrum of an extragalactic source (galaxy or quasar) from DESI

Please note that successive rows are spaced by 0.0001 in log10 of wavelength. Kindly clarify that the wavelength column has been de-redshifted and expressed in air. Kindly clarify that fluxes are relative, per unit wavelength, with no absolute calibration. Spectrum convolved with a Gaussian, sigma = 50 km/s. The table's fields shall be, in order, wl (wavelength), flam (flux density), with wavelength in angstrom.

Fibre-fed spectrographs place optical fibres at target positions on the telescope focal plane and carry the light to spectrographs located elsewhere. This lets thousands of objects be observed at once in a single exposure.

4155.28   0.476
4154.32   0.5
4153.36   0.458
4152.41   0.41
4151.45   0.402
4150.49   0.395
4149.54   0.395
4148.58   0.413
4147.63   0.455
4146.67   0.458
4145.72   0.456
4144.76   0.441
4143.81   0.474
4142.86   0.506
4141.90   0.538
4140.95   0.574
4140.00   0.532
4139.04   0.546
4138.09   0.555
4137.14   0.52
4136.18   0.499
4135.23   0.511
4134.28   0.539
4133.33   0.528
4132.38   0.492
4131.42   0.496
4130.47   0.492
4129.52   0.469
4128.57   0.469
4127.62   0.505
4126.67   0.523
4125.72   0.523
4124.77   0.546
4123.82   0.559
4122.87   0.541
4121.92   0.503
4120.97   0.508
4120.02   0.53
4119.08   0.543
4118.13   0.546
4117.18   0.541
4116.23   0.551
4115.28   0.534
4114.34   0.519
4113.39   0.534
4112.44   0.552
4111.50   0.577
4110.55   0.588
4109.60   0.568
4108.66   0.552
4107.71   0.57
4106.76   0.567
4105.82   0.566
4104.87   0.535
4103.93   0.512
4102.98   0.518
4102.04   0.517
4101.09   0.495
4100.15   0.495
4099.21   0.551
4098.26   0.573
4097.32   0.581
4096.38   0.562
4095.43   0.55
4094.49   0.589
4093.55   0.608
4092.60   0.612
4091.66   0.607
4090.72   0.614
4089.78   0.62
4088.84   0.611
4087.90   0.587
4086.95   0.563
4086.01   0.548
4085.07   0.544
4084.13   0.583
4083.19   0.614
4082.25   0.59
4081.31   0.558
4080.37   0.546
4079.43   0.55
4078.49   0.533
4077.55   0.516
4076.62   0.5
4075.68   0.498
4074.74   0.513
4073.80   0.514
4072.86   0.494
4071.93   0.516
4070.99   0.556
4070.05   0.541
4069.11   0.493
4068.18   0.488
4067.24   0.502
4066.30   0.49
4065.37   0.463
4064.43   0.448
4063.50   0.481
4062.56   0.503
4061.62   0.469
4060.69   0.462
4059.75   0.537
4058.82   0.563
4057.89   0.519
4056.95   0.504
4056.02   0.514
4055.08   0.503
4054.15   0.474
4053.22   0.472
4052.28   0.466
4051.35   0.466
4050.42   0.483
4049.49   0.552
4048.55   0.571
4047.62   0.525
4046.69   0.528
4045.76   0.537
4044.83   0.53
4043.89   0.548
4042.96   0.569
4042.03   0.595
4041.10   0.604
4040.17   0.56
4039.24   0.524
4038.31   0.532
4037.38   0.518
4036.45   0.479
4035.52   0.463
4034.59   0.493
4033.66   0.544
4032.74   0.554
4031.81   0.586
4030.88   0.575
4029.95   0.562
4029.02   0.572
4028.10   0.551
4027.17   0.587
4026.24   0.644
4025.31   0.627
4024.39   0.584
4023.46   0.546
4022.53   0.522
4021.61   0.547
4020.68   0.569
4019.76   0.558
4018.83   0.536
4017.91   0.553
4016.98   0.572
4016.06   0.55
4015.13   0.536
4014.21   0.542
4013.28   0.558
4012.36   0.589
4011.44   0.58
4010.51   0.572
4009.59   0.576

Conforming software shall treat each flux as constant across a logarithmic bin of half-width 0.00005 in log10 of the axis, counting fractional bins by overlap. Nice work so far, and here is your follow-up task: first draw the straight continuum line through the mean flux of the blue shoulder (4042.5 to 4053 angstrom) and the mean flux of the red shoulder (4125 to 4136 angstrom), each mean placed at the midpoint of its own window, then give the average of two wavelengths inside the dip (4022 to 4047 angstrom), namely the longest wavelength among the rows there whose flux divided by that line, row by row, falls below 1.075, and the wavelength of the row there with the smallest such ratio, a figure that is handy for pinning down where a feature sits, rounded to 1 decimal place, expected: 4041.1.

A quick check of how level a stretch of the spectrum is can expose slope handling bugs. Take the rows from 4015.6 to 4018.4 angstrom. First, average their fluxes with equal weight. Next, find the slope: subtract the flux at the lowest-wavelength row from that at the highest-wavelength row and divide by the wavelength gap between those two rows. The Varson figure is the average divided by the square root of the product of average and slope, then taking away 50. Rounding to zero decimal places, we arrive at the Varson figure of -31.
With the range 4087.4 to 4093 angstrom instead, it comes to -39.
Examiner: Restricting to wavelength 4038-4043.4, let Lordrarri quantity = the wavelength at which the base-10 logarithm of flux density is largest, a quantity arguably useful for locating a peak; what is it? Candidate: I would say 4041.10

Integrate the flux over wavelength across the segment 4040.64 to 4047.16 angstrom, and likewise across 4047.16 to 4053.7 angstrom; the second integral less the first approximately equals -0.34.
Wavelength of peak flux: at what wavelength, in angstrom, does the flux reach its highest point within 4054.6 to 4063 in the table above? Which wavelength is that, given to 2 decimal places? 4058.82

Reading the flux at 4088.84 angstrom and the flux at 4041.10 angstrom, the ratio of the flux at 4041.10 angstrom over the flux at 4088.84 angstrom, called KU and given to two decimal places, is 0.99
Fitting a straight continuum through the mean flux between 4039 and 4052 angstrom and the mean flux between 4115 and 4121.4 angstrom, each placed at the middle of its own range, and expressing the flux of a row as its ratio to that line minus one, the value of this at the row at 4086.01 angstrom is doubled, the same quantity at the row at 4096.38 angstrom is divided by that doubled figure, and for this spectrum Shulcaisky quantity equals 1.3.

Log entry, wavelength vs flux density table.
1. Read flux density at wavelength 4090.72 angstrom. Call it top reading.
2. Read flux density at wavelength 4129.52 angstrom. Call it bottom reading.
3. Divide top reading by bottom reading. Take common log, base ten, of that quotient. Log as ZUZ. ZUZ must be 0.12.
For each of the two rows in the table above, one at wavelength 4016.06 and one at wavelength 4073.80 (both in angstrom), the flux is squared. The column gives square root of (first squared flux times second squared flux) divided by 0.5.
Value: 0.57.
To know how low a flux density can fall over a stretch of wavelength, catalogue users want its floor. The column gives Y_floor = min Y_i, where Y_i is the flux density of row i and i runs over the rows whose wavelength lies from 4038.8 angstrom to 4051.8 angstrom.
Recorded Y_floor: 0.466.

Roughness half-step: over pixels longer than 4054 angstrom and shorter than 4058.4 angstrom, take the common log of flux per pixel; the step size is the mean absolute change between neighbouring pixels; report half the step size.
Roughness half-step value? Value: 0.007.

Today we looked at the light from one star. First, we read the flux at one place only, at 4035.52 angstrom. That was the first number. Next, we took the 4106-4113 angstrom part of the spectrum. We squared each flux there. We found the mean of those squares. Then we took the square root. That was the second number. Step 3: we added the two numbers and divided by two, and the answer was 0.515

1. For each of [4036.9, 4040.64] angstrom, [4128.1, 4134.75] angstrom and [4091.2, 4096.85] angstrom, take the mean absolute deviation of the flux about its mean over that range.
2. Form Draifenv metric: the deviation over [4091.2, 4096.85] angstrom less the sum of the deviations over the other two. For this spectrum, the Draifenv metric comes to -0.012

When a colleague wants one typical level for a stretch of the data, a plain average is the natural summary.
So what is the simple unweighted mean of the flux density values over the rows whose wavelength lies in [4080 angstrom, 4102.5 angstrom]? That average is 0.57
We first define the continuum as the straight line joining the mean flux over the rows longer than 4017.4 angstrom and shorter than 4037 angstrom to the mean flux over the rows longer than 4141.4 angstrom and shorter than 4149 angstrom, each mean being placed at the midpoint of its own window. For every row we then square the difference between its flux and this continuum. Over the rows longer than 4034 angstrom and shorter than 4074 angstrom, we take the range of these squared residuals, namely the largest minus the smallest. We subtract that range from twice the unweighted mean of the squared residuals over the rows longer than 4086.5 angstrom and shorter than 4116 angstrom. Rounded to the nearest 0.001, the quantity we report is 0.002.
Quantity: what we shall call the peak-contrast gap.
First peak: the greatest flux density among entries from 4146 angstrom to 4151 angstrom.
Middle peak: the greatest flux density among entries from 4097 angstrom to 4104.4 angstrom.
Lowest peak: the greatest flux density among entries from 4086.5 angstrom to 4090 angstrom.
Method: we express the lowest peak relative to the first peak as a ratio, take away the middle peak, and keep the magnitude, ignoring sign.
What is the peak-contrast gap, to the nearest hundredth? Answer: 0.77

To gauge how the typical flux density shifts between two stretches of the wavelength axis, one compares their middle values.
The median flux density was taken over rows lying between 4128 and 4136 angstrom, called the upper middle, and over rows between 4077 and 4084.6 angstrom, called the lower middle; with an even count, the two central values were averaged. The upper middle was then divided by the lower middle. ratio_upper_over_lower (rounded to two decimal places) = 0.89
